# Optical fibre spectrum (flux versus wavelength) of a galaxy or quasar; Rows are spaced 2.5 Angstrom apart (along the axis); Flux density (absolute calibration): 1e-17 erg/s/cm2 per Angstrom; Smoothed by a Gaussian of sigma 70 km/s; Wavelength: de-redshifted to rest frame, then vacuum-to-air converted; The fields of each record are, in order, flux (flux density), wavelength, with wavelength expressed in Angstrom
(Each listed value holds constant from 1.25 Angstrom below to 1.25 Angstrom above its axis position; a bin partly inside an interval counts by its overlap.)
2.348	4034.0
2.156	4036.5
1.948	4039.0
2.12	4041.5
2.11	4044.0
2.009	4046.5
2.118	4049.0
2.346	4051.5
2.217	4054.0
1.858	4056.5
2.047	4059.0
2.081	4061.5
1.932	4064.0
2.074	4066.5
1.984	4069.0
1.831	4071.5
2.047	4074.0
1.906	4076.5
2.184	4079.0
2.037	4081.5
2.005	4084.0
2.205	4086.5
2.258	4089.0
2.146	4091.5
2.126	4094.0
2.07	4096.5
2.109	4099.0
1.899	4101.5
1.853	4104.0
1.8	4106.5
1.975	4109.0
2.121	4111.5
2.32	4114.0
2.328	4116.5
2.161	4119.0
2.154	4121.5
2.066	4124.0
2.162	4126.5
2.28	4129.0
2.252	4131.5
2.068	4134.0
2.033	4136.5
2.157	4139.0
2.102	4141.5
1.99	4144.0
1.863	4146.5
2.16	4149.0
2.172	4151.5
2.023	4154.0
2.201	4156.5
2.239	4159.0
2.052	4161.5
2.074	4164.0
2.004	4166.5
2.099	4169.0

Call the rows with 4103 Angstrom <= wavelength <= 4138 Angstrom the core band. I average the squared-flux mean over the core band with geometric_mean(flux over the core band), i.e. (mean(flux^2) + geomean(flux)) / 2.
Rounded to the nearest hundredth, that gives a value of 3.30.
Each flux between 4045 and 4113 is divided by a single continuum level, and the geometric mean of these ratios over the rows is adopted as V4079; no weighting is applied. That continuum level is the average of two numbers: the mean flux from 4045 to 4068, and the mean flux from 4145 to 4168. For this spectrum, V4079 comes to 0.98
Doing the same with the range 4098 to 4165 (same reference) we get 1.01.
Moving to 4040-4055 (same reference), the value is 1.03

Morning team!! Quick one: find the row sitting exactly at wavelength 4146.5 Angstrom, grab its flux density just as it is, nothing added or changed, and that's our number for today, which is 1.863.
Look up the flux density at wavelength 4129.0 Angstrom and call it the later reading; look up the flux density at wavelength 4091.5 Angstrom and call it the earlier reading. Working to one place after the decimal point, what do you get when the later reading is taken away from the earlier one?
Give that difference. -0.1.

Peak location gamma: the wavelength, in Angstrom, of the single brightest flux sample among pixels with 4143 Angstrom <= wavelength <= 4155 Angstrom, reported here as 4151.5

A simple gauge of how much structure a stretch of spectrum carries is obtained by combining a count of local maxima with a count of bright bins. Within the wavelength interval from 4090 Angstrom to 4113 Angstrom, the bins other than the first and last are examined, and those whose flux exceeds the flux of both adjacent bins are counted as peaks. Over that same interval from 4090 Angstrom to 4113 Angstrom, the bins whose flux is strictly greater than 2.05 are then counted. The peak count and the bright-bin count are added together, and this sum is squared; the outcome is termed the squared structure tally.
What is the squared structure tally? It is 36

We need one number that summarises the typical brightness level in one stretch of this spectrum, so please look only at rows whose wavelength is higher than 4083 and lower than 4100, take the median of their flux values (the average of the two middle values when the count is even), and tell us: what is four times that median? 8.50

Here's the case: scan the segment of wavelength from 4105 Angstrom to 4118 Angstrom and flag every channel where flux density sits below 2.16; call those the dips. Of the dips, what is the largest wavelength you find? 4111.5 Angstrom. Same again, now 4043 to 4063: 4061.5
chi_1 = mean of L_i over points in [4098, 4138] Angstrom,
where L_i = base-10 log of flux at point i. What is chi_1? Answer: 0.321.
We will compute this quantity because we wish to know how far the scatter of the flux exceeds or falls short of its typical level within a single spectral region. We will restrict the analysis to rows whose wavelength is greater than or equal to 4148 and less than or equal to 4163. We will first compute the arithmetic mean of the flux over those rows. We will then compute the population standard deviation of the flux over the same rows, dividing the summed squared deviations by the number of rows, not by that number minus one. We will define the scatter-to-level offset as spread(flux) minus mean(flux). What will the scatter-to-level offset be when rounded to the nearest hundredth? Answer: -2.06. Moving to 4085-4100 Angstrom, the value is -2.09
